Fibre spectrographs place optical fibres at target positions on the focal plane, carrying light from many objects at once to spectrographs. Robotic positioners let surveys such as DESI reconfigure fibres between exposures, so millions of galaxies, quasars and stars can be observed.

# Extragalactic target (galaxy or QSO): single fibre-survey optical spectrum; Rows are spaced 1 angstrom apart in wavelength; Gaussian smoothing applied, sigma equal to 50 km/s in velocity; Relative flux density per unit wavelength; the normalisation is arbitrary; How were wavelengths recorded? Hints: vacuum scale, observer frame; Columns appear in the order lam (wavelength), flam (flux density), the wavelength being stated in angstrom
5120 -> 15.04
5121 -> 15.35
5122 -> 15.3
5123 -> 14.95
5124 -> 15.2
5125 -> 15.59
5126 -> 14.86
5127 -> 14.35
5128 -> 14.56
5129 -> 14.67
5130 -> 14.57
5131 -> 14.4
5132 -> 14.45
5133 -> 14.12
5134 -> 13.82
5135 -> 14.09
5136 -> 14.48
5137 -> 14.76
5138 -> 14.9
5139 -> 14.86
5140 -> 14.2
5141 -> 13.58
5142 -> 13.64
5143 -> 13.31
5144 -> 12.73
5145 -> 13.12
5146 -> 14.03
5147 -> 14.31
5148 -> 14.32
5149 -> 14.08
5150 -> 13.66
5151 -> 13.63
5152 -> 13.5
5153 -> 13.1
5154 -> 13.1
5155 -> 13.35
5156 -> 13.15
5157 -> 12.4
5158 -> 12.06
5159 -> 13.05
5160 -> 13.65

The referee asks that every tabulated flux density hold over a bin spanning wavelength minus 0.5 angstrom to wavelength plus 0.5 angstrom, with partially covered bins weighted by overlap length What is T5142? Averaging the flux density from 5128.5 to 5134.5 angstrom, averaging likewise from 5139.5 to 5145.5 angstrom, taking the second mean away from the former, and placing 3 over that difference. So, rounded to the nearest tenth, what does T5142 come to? 3.3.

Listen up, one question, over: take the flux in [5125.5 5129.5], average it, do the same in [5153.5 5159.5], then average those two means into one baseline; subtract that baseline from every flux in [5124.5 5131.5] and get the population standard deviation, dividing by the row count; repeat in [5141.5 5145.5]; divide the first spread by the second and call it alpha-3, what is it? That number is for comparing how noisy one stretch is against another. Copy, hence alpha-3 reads 1.19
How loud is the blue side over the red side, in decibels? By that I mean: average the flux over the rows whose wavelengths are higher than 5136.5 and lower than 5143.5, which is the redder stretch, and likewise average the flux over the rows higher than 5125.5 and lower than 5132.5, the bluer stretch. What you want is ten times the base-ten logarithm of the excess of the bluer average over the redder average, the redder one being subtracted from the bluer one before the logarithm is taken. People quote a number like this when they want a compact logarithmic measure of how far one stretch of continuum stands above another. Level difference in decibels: -4.3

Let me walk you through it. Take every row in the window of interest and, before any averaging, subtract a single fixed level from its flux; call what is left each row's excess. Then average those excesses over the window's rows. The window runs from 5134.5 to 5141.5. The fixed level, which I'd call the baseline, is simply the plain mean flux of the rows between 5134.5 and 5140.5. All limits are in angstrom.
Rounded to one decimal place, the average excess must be -0.1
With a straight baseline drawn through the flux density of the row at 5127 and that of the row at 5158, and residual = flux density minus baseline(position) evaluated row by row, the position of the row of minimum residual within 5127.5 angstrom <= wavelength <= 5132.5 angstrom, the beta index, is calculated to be 5128 angstrom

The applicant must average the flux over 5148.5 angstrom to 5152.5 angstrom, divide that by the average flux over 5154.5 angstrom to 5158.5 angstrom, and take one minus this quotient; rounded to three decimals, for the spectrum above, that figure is -0.077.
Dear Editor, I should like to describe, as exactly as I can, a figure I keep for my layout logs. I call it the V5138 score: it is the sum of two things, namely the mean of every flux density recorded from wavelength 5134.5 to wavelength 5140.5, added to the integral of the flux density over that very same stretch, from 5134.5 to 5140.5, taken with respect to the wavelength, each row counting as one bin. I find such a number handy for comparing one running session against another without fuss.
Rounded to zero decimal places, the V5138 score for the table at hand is 102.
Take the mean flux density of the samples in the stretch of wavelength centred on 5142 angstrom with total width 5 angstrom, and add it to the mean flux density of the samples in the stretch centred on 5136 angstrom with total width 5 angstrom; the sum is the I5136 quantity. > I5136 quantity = 27.9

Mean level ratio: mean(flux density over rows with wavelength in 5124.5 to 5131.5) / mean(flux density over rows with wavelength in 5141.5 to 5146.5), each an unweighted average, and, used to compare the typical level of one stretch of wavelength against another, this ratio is 1.101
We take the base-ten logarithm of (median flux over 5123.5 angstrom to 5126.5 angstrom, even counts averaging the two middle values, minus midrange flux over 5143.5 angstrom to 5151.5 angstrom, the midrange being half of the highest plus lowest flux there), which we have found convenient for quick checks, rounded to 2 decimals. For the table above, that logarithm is 0.22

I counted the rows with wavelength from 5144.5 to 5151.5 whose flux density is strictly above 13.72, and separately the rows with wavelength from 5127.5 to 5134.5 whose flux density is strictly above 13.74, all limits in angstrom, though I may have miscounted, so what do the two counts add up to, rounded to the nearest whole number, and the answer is 11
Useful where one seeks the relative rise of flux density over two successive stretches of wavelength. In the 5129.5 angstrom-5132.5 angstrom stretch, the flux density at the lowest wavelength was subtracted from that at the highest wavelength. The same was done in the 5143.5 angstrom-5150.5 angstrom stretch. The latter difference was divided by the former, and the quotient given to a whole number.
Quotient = -8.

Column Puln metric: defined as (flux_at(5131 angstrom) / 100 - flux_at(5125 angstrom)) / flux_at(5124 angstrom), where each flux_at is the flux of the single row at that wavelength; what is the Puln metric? -1.02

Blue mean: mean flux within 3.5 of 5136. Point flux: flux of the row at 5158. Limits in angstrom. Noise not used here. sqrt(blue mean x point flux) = 13.2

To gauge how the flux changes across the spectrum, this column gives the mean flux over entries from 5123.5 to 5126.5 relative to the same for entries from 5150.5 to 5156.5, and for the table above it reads 1.14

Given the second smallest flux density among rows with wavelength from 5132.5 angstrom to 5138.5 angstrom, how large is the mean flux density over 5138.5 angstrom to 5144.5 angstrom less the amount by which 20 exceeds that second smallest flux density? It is 7.8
